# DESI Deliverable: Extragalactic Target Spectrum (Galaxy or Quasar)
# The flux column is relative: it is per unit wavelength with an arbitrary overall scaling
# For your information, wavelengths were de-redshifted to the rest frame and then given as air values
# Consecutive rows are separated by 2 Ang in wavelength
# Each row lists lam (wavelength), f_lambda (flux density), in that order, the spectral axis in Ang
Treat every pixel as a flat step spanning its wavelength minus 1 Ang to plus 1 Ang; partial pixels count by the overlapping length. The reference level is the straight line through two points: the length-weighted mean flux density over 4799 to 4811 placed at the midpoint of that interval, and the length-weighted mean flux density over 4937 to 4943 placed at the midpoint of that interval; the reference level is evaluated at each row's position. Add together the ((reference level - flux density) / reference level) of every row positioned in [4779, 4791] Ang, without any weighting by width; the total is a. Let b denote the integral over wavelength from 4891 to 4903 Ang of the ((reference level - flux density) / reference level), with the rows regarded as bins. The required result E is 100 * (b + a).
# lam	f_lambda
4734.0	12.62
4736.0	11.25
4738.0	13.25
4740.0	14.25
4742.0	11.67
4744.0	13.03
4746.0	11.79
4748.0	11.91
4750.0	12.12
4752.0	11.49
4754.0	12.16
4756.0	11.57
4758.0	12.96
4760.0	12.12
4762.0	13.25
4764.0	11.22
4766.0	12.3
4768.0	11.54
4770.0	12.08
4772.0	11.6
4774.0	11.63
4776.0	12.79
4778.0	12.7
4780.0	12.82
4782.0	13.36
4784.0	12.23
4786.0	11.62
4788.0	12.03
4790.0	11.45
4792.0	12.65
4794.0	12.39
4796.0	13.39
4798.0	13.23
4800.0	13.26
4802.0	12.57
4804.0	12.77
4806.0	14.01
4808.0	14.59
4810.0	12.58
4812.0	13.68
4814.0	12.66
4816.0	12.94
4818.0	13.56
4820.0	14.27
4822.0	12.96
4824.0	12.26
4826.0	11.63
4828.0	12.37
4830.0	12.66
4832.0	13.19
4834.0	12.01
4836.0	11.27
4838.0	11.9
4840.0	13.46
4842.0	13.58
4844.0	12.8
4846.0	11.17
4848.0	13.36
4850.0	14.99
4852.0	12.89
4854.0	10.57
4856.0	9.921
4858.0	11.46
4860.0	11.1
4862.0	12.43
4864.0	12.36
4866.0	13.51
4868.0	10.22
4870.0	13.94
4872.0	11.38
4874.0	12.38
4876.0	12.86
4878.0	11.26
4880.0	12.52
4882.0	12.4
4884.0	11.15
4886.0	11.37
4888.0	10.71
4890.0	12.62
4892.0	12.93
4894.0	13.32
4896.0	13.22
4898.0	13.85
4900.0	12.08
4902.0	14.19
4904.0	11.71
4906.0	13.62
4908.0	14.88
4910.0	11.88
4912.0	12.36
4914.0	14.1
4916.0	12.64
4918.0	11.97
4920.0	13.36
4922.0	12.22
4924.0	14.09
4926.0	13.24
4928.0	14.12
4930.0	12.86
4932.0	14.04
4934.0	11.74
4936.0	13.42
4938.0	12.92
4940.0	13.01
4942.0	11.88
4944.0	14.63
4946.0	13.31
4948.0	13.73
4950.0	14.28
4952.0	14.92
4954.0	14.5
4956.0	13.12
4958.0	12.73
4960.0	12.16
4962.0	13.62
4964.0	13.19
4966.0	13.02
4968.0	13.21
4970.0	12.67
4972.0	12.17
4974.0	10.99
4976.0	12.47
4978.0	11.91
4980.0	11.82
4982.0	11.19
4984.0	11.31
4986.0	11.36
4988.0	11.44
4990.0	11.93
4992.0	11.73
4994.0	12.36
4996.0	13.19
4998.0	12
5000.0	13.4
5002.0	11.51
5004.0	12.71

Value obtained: 10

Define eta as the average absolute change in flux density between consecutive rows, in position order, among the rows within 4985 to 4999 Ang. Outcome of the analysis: 0.57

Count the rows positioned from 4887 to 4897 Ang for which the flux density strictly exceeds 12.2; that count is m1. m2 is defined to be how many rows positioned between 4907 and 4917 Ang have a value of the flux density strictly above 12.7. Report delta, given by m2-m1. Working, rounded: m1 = 4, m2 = 2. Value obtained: -2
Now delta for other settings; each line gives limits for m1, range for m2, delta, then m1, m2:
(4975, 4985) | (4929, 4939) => 3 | 1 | 4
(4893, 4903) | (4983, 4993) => -4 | 4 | 0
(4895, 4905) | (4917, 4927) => 0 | 3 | 3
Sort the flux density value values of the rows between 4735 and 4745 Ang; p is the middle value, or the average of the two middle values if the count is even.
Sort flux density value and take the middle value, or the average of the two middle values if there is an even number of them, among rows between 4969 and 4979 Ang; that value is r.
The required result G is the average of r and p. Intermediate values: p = 13.0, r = 12.2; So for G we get 12.6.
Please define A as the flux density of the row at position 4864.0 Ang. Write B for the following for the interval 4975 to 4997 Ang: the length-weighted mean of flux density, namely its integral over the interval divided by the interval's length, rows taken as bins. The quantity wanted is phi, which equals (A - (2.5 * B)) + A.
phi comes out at -5.0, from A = 12.36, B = 11.88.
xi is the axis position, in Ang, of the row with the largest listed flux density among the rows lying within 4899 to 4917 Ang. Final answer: 4908.0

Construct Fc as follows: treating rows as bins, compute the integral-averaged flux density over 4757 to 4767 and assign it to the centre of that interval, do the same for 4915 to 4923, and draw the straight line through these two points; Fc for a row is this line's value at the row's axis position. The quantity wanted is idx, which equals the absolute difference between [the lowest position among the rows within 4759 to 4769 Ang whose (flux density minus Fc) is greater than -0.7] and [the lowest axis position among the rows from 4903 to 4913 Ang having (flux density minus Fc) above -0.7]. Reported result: 146 Ang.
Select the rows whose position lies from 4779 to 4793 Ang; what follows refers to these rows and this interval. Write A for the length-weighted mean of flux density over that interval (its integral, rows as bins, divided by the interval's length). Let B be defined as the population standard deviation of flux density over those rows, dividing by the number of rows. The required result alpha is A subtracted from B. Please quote -11.7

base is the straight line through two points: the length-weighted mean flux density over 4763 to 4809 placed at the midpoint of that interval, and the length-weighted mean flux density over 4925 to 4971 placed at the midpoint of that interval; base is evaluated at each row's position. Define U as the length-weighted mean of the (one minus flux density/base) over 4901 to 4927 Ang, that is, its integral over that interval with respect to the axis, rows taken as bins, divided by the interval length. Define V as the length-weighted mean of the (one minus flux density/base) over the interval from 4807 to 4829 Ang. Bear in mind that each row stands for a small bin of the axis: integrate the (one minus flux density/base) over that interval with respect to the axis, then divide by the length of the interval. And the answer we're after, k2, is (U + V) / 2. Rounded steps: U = 0.004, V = -0.03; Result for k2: -0.012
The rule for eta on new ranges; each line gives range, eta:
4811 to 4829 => 0.75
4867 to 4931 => 1.31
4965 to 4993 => 0.47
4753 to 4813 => 0.76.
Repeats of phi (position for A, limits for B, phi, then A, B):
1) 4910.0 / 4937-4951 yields -9.7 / 11.88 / 13.39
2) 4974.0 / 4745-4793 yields -8.4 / 10.99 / 12.14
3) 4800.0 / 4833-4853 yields -5.3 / 13.26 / 12.74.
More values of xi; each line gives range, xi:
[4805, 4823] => 4808.0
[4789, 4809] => 4808.0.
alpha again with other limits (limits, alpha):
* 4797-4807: -12.7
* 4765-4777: -11.5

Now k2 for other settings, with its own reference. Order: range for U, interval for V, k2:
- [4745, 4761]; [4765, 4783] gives 0.021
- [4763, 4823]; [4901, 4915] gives -0.010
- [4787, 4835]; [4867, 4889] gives 0.035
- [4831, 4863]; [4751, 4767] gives 0.033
